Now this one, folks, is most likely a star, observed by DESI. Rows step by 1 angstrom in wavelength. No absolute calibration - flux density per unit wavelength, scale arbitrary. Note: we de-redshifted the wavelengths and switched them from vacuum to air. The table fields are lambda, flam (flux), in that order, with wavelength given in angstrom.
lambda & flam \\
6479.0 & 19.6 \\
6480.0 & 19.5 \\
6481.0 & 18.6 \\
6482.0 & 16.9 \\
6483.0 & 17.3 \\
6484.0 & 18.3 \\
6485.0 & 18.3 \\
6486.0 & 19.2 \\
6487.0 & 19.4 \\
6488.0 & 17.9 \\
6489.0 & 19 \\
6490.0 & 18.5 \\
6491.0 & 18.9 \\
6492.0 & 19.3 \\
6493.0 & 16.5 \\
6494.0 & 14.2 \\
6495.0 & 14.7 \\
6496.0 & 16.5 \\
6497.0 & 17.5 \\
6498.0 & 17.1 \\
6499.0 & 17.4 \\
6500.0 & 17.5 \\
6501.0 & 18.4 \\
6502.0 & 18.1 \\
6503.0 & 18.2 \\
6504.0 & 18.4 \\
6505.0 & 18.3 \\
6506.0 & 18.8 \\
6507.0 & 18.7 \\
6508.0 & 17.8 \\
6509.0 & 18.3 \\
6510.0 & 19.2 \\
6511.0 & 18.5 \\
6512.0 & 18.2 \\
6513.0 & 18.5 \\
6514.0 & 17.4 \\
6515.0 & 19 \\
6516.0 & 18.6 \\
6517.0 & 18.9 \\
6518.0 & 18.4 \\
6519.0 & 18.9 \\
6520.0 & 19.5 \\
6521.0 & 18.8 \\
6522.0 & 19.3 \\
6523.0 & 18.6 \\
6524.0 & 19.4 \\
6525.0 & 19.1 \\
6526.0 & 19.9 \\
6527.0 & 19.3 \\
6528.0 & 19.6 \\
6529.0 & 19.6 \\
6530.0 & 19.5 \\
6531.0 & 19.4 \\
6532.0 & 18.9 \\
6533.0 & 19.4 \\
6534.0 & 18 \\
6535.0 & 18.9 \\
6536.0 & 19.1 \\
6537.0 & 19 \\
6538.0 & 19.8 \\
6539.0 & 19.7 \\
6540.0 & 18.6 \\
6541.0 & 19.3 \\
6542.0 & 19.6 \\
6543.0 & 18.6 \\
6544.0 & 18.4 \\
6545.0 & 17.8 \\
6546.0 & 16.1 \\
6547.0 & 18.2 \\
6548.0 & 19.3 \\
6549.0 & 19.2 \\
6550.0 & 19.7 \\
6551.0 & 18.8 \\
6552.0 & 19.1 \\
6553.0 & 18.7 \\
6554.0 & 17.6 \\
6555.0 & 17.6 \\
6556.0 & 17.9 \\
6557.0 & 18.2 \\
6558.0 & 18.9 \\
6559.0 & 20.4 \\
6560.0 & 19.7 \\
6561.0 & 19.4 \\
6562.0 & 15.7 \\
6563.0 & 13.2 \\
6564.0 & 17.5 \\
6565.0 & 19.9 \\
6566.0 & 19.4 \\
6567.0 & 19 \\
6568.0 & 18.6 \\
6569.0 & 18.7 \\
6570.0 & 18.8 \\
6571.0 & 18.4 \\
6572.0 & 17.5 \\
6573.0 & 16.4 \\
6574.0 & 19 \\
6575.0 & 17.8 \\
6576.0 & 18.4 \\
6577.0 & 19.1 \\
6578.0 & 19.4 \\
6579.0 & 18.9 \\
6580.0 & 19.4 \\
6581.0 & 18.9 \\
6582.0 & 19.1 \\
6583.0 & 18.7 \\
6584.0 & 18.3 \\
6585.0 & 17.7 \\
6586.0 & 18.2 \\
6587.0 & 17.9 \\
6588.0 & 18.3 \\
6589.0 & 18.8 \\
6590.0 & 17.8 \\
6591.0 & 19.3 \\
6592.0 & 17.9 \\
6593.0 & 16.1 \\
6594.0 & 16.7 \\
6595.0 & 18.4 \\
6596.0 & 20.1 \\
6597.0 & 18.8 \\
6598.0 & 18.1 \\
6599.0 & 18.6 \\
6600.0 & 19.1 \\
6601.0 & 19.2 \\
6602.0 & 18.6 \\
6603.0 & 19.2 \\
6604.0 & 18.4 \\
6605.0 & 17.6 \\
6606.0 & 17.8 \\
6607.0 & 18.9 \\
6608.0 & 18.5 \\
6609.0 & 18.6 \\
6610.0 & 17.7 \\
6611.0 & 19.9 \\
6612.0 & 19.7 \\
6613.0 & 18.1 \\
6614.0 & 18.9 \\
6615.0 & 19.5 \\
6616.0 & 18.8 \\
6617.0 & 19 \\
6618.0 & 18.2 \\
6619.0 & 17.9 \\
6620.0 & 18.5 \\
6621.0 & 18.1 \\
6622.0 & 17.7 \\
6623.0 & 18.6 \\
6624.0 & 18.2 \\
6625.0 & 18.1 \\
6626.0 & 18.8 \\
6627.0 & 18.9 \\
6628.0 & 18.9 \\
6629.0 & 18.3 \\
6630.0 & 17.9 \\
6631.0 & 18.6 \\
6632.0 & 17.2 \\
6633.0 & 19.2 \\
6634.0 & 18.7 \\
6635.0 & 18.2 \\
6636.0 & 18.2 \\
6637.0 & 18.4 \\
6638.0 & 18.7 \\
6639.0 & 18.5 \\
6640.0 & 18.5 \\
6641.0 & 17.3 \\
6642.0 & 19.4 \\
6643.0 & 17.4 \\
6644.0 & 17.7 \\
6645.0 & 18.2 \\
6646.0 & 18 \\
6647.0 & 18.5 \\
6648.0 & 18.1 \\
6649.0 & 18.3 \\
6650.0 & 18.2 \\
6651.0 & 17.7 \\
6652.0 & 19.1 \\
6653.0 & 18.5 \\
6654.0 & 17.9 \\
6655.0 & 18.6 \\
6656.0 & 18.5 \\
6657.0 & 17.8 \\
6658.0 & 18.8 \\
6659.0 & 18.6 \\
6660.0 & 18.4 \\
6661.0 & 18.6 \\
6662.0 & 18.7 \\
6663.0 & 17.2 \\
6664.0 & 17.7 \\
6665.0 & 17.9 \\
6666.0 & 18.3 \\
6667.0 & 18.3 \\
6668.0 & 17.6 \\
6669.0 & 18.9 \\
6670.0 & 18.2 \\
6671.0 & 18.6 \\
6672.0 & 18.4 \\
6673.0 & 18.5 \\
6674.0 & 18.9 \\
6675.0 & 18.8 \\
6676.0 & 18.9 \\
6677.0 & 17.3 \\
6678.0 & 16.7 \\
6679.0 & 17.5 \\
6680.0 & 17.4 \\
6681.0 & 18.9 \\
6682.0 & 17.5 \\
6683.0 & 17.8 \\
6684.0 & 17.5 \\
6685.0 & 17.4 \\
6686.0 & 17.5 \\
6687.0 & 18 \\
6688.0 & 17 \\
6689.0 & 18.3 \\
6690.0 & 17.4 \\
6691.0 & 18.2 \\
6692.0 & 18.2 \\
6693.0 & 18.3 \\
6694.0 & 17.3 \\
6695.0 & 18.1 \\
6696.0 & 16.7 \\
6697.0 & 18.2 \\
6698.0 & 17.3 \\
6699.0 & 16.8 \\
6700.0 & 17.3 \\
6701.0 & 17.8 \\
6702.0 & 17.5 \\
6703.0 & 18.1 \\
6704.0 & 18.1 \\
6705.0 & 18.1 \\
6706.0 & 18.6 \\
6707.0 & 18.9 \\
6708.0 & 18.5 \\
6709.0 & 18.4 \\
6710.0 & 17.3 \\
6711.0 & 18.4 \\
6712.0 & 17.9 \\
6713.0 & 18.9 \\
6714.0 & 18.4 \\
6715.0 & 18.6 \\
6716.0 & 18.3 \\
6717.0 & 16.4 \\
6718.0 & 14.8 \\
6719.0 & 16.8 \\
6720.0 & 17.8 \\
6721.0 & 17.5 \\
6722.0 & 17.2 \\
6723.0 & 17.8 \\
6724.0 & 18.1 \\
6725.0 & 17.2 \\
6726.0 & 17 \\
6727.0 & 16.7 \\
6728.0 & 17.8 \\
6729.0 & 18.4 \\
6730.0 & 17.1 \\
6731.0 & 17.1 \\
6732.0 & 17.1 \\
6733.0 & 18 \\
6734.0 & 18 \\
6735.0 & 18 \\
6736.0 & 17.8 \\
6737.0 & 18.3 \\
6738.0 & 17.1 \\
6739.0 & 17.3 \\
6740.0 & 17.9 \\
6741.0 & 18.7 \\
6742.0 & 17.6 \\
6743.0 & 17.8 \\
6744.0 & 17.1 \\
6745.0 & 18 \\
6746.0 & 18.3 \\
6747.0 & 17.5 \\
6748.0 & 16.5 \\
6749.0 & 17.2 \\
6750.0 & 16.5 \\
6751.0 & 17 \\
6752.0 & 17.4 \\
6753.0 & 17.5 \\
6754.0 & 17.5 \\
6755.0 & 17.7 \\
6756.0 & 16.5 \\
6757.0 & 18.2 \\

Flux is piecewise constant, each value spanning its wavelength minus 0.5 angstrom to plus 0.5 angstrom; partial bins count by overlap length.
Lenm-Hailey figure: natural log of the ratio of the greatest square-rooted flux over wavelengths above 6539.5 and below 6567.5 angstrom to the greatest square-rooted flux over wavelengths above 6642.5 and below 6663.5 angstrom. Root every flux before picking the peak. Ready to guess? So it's 0.033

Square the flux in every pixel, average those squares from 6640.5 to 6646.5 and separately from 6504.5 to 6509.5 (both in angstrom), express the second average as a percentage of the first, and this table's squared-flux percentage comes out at 104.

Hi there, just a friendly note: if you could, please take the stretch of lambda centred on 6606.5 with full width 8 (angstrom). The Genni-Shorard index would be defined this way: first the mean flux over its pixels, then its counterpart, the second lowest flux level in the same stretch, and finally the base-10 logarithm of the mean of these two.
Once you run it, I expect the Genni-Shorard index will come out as 1.26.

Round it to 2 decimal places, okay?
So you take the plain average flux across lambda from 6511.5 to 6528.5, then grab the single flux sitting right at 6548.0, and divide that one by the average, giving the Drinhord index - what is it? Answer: 1.02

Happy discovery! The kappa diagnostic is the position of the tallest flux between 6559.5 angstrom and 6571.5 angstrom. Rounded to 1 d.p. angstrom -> 6565.0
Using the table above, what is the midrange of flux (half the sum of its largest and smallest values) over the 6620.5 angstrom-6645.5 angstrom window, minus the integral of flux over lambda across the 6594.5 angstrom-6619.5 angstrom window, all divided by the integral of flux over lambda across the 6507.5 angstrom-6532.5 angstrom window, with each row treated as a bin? -0.951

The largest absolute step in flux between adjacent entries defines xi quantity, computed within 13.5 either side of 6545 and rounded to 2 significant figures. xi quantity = 2.1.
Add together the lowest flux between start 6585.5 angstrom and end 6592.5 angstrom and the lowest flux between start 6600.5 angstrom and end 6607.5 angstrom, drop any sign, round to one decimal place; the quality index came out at 35.4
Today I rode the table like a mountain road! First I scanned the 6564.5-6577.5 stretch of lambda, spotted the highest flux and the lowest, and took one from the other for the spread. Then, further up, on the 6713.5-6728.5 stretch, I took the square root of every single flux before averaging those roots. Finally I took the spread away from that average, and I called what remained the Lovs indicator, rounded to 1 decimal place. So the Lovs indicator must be 0.7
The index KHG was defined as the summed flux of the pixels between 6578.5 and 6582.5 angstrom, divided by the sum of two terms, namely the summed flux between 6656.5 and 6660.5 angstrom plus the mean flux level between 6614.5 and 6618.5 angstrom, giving 0.825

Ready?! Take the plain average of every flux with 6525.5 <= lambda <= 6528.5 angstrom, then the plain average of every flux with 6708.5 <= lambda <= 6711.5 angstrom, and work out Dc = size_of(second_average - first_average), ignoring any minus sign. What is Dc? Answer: 1.57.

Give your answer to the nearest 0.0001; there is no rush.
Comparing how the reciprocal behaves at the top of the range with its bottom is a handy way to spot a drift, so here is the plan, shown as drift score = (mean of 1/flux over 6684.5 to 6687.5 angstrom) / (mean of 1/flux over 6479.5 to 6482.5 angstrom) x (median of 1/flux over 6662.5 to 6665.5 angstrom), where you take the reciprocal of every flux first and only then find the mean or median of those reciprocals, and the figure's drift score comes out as 0.0585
